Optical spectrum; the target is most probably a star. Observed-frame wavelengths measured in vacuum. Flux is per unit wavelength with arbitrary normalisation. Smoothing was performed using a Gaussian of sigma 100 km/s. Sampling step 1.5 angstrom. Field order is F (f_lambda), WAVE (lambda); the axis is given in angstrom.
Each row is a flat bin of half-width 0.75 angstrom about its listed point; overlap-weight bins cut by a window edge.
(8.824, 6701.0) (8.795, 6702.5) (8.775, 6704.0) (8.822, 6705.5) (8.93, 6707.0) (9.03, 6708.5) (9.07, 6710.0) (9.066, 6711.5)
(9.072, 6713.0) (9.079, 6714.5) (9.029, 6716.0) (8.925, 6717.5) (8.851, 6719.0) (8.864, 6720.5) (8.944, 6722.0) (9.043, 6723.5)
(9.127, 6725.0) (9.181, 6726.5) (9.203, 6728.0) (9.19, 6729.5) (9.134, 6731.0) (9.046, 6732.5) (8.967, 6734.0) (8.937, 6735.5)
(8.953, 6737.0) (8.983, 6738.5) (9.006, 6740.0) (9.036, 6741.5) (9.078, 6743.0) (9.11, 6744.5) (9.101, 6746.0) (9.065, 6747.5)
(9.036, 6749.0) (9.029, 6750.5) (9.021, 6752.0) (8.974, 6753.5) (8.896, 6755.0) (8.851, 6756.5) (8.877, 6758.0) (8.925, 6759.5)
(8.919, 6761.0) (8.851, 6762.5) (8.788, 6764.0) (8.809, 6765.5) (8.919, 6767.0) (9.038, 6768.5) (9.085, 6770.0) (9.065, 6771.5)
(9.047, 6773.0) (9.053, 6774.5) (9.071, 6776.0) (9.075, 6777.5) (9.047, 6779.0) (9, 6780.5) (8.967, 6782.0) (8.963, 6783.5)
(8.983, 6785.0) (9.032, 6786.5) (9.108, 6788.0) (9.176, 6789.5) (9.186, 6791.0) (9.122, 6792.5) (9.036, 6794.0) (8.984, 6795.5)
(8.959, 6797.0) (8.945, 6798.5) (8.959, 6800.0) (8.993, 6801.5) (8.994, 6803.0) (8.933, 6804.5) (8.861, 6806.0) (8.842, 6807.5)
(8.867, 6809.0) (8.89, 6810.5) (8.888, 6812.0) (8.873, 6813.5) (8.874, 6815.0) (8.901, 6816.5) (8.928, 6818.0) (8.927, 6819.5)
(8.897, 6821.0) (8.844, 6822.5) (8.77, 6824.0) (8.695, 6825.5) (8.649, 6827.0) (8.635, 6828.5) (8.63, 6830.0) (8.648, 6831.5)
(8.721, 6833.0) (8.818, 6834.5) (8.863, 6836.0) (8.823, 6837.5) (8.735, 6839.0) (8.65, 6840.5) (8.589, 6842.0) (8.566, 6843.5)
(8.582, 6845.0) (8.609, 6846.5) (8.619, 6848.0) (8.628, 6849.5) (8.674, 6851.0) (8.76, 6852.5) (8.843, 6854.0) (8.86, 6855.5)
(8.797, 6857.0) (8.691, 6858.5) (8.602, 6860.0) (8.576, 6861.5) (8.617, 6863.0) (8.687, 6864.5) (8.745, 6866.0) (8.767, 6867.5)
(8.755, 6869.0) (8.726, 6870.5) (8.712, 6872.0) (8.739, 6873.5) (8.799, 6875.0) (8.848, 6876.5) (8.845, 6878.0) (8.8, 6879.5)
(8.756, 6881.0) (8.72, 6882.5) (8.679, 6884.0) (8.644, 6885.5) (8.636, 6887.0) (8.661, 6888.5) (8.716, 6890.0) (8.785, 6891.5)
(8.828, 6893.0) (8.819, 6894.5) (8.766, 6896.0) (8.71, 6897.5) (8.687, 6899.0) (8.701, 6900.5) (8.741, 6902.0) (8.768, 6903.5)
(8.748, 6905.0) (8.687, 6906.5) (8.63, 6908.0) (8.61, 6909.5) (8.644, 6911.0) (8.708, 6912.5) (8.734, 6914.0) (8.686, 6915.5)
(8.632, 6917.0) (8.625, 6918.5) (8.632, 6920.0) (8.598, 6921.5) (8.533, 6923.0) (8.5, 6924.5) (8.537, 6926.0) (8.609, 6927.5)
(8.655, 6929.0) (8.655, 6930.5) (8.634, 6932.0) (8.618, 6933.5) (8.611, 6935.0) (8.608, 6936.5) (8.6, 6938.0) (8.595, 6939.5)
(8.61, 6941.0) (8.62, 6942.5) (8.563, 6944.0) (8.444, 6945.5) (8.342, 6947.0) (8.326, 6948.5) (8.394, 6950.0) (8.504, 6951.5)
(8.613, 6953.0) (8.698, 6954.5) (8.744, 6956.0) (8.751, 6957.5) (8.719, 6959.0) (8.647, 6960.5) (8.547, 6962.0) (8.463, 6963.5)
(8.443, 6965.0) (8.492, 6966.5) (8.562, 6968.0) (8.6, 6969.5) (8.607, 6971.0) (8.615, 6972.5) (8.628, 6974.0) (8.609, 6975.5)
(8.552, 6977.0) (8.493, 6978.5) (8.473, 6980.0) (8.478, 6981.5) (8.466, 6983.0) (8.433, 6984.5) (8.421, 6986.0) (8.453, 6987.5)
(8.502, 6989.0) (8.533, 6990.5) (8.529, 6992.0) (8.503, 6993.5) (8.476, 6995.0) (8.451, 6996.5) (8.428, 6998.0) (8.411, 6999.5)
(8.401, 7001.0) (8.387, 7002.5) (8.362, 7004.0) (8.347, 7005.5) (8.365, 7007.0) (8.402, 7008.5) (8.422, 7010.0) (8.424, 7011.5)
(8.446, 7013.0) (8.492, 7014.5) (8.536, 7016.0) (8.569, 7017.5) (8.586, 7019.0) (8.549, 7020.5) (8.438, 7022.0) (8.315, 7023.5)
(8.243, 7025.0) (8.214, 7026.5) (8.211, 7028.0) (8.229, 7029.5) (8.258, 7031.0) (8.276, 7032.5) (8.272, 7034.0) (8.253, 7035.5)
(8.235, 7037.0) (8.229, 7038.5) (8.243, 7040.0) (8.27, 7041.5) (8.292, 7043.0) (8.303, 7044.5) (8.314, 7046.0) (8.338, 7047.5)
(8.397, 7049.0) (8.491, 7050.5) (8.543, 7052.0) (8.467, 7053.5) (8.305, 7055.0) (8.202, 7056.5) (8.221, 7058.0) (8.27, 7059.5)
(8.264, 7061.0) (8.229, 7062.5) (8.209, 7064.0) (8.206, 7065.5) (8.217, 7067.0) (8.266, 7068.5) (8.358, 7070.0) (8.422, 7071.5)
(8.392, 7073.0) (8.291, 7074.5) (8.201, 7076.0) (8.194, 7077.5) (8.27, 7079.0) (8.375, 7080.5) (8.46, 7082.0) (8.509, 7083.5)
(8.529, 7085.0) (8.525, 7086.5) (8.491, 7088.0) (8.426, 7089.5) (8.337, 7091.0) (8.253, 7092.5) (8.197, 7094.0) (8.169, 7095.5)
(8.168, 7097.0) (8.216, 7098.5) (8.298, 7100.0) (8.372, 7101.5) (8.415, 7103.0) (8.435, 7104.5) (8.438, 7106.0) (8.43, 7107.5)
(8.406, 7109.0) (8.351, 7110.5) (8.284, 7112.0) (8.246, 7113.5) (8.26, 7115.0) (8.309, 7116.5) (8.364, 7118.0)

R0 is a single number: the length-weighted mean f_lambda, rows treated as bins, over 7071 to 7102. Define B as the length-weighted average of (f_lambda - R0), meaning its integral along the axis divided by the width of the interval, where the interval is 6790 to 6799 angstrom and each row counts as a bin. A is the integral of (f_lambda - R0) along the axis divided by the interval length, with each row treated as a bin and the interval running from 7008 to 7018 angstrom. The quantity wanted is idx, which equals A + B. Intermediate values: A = 0.13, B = 0.7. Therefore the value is 0.84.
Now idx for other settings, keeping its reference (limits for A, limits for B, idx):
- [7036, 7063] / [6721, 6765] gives 0.65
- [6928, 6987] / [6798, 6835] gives 0.72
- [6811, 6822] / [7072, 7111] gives 0.58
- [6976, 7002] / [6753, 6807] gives 0.78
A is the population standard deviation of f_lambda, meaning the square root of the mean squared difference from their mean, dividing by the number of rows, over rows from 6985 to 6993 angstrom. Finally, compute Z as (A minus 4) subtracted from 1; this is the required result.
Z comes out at 4.96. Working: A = 0.044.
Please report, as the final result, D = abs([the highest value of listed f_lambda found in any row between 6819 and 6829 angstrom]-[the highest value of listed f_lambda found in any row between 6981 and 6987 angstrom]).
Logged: 0.45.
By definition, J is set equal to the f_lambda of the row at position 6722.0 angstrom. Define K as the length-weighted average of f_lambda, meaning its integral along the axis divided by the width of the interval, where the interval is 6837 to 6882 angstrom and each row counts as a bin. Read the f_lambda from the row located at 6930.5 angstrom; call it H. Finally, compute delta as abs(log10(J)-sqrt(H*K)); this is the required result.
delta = 7.73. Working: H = 8.655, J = 8.944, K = 8.7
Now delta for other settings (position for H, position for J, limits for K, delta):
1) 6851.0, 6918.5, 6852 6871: 7.76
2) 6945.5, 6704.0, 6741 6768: 7.76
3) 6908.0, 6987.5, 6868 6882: 7.77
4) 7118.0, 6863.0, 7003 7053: 7.43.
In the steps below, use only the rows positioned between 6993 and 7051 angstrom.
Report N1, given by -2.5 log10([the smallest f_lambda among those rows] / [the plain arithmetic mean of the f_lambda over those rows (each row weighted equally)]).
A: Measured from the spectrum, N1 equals 0.021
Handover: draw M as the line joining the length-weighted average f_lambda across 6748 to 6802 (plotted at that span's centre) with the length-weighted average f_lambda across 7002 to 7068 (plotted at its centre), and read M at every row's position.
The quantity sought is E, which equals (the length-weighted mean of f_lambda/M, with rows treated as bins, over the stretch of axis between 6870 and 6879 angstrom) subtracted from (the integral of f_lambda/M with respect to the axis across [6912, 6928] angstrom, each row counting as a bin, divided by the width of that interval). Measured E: -0.006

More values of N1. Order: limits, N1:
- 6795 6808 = 0.012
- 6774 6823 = 0.016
